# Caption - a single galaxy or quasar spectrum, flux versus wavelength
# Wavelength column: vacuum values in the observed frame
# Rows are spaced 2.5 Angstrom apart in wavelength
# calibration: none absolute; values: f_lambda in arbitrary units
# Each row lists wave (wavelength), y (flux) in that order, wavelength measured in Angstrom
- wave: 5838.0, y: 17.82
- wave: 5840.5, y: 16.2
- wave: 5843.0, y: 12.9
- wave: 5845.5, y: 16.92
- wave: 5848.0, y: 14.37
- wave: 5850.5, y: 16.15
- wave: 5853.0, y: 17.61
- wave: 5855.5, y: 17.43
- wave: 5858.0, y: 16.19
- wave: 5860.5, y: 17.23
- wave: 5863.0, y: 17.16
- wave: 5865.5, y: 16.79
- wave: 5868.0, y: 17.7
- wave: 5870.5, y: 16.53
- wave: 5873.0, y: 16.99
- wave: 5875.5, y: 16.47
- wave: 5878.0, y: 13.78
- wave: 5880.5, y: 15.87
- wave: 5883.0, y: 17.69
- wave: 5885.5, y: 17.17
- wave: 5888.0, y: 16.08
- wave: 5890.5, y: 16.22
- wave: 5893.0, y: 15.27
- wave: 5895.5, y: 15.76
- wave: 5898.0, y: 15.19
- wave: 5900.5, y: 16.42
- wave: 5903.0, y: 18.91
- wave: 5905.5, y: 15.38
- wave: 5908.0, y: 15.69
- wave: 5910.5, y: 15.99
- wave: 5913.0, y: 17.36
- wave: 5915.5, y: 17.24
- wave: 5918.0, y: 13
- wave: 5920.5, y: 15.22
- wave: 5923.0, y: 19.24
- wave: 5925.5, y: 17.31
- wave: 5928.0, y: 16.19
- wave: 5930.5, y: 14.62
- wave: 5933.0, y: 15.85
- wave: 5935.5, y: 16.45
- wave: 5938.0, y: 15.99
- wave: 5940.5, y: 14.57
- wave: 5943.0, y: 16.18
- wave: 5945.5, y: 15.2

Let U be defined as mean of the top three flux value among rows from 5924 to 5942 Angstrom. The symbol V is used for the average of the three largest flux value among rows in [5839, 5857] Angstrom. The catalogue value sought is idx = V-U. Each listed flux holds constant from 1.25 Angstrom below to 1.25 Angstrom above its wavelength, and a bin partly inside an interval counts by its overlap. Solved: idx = 0.67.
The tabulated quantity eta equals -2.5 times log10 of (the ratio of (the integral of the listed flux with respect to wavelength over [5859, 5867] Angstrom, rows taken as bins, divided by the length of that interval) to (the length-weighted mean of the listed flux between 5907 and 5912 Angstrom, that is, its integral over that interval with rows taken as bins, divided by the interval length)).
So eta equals -0.07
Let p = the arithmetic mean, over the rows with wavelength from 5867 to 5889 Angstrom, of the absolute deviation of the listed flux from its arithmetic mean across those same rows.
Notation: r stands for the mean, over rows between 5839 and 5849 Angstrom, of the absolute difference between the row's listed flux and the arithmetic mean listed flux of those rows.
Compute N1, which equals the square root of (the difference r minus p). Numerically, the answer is 0.8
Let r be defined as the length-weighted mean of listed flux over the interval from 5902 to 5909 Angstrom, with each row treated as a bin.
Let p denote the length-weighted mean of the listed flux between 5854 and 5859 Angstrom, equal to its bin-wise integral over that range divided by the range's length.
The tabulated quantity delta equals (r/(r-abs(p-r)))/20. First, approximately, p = 16.9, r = 16.6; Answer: 0.0508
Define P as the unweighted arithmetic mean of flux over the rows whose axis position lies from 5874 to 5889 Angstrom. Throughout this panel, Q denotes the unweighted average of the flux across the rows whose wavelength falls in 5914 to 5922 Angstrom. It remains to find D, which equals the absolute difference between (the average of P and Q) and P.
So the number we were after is 0.51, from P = 16.2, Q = 15.15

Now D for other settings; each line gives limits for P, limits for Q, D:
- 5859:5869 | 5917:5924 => 0.70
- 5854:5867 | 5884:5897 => 0.43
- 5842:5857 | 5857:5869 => 0.56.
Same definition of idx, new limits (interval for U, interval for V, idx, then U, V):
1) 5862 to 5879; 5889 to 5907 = -0.10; 17.28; 17.2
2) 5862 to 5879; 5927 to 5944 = -1.01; 17.28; 16.3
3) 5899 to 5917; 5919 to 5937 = -0.17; 17.84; 17.7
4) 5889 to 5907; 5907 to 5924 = 0.76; 17.18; 17.9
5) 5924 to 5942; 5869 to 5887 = 0.63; 16.65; 17.3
